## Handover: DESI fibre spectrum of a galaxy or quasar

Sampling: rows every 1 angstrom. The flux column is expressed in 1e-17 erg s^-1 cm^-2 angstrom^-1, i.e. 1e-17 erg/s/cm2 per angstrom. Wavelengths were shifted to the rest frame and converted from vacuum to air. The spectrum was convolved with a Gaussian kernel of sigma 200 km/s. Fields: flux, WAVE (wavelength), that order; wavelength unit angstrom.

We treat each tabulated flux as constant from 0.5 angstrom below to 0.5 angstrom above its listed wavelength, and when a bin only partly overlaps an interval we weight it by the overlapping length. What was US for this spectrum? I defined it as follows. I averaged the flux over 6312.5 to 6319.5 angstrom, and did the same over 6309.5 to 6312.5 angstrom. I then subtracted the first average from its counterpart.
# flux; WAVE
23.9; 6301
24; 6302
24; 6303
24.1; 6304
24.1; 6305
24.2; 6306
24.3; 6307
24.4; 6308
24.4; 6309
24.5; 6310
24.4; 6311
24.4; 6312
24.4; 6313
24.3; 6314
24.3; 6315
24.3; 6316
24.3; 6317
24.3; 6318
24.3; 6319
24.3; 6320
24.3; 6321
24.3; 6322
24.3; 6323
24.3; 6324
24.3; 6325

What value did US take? 0.12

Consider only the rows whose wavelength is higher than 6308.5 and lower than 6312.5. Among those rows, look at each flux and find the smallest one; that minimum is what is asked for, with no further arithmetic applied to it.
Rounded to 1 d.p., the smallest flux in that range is 24.4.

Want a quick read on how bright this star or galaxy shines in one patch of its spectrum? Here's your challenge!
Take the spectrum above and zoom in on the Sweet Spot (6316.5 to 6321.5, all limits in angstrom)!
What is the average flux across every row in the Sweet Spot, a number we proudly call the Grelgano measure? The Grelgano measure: 24.3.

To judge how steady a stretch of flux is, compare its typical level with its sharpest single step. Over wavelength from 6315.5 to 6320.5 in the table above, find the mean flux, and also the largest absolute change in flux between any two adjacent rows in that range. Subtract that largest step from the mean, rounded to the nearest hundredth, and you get 24.30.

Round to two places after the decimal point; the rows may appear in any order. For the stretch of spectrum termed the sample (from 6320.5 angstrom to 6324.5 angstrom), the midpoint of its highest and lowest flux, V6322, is 24.30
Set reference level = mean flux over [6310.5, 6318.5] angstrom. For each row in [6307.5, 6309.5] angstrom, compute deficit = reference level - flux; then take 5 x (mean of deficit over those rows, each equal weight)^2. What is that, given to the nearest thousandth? 0.020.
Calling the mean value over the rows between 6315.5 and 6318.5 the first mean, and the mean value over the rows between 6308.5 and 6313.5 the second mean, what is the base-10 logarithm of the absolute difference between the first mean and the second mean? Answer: -0.9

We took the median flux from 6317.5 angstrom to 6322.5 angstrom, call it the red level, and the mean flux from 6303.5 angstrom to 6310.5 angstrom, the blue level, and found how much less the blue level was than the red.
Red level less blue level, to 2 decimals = 0.01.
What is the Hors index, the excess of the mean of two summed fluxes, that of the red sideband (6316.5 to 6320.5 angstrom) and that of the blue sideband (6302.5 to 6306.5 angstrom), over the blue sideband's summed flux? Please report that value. 0.40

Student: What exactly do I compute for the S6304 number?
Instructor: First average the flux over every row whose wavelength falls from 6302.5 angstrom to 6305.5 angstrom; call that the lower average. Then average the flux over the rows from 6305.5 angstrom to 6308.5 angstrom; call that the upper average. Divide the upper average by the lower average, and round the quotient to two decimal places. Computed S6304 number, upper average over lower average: 1.01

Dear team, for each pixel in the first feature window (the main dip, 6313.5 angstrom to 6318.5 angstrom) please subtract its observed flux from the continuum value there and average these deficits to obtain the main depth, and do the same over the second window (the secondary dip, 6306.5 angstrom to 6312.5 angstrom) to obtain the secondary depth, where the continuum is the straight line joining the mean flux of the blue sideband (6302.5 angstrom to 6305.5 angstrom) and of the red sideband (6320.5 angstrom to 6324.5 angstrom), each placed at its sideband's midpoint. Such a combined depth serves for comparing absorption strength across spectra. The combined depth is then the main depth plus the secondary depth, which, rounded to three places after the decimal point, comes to -0.346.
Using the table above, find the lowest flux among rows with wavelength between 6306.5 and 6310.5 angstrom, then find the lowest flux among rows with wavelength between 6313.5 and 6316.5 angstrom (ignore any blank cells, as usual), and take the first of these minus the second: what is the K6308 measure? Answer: 0.00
